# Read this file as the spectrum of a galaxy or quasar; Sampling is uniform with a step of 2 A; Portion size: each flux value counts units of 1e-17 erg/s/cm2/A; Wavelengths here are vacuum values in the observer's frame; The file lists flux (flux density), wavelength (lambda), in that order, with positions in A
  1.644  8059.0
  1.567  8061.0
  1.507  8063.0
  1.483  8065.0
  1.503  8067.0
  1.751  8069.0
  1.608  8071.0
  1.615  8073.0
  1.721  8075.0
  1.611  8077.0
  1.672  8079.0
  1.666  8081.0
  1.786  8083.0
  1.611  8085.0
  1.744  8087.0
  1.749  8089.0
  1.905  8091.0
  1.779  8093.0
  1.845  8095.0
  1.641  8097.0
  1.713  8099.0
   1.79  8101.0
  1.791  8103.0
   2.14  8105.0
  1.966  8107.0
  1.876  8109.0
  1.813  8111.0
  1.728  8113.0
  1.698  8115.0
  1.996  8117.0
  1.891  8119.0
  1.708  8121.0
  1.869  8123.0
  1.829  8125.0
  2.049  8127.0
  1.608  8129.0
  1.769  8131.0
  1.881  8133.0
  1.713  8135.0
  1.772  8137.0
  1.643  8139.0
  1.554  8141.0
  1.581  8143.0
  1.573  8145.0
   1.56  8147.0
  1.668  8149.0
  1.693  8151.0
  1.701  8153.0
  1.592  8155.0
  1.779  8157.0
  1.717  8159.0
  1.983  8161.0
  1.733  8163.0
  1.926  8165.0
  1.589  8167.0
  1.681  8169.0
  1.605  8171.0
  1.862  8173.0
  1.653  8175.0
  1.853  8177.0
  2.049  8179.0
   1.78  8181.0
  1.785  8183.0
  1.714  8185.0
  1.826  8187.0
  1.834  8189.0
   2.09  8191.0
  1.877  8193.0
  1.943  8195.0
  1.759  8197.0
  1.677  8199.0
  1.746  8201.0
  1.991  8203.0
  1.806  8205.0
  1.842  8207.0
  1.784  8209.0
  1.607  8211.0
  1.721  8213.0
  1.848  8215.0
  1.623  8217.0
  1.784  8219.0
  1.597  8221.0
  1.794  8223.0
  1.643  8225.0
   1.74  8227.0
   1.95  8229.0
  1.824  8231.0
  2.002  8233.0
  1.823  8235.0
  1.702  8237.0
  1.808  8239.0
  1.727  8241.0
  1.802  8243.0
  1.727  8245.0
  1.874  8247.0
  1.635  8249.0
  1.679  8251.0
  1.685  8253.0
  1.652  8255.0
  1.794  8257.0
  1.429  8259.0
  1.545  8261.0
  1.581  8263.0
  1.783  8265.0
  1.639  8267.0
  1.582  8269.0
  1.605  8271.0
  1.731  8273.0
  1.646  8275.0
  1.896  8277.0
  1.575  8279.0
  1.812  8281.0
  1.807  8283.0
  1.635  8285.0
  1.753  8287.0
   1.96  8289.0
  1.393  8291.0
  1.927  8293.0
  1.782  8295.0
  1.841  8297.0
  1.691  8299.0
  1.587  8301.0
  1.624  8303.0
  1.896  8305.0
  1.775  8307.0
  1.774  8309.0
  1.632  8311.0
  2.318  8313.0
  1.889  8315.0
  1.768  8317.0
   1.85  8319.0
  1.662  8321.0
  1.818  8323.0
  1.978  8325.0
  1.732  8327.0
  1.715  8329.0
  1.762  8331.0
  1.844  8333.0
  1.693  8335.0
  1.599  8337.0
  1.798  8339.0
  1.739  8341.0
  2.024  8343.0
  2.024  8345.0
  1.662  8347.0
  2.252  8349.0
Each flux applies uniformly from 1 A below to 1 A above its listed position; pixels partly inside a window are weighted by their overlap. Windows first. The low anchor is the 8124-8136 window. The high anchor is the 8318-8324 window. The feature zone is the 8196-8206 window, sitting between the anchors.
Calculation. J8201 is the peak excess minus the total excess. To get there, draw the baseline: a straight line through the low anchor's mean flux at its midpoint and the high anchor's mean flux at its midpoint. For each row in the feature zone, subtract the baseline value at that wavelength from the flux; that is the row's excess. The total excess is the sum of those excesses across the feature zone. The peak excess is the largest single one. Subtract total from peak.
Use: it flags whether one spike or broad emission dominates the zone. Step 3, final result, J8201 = 0.20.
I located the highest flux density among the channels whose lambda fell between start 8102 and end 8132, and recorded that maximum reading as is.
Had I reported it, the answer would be 2.14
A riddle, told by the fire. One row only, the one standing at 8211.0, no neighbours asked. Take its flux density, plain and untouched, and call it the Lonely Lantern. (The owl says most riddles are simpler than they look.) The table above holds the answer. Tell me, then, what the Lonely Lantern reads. 1.607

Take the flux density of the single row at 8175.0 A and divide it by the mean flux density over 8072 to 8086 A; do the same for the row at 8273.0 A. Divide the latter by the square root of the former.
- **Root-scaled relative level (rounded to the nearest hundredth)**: 1.04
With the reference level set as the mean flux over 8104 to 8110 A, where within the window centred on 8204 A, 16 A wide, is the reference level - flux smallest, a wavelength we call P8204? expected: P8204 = 8203.0 A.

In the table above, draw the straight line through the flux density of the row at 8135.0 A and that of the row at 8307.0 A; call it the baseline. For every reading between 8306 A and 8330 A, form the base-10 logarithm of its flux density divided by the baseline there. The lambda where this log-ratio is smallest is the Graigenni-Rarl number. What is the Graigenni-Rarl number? 8311.0 A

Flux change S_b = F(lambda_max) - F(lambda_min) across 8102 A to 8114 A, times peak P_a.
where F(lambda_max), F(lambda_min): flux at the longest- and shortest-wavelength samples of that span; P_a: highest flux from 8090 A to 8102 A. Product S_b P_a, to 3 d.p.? -0.120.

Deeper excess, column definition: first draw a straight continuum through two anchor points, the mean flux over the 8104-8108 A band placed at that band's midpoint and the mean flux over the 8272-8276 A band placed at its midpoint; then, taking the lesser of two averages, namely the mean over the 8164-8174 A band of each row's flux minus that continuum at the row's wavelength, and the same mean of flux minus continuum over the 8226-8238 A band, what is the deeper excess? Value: -0.18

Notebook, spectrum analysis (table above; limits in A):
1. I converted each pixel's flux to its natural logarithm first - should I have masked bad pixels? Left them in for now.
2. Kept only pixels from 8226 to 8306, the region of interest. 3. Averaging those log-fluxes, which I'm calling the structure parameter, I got 0.54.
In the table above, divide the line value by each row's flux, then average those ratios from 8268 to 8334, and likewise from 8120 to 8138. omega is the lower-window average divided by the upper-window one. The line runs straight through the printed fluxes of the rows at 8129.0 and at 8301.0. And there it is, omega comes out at 0.99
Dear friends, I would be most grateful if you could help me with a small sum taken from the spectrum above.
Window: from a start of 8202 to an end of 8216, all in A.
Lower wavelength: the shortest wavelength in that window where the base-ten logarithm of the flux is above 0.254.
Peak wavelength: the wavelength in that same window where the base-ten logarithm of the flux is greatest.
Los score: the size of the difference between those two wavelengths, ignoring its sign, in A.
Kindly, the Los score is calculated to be 0 A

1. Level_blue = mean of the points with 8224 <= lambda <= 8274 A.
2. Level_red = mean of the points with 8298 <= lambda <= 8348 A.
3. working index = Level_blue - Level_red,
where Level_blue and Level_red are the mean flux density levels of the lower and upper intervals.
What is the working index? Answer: -0.08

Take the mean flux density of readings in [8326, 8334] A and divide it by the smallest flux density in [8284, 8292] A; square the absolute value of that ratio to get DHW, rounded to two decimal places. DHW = 1.60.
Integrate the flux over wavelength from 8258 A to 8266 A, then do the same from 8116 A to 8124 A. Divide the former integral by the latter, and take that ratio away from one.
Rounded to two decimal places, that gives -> 0.15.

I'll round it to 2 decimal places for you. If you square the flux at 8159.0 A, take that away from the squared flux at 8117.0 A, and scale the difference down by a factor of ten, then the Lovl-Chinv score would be 0.10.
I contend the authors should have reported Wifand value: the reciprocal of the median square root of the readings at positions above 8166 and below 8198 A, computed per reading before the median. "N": 0.744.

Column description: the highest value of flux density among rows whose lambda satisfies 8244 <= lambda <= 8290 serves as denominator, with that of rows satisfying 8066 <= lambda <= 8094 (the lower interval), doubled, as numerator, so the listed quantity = 1.94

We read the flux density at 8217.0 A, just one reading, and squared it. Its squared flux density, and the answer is 2.6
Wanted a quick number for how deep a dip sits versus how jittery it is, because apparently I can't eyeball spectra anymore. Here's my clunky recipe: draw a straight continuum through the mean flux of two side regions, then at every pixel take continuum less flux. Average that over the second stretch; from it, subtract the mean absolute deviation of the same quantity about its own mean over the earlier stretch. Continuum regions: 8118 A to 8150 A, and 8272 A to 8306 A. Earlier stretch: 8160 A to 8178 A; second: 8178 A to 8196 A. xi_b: -0.270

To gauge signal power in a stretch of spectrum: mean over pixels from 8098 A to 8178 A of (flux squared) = 3.13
